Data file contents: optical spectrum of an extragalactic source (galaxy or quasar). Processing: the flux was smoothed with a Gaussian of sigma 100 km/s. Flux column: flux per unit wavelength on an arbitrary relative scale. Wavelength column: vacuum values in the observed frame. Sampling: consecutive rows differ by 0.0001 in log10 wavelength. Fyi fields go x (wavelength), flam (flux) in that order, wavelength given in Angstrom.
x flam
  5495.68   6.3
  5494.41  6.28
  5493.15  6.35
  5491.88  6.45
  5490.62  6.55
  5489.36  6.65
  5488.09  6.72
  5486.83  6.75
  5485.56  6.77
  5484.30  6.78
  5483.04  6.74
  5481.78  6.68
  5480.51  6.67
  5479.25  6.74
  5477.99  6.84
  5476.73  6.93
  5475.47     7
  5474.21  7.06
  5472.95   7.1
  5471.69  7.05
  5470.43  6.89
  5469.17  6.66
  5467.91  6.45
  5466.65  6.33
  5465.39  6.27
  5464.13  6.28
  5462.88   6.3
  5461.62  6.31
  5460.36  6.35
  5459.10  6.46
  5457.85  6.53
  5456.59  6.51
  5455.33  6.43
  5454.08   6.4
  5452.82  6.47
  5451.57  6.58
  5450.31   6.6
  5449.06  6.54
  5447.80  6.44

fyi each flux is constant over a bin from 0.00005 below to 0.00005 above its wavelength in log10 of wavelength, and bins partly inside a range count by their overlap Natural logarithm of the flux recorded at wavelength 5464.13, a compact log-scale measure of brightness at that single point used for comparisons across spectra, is 1.84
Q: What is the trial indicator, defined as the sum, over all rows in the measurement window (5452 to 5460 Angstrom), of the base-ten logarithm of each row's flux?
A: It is 4.9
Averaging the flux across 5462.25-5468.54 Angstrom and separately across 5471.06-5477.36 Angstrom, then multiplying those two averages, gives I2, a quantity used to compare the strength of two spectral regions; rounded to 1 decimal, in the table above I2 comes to 44.5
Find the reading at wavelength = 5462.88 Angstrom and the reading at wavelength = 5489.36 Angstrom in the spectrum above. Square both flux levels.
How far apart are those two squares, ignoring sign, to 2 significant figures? 4.5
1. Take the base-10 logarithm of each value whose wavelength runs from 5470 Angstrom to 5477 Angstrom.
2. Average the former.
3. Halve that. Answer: 0.423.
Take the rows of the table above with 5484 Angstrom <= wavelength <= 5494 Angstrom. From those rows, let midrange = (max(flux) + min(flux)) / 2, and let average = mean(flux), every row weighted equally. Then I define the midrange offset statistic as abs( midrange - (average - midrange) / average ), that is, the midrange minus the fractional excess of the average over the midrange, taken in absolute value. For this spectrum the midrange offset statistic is 6.6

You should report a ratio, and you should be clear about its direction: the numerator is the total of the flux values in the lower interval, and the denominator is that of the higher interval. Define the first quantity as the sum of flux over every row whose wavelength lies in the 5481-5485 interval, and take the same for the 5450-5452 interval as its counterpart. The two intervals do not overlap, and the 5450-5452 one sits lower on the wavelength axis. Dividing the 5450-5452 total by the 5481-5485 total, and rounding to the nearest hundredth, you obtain 0.65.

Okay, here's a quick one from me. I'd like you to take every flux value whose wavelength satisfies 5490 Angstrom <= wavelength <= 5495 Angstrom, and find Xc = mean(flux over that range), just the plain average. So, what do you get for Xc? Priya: 6.41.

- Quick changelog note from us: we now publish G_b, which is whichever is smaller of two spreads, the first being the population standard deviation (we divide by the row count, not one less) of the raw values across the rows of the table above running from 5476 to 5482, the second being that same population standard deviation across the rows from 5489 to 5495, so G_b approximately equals 0.099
